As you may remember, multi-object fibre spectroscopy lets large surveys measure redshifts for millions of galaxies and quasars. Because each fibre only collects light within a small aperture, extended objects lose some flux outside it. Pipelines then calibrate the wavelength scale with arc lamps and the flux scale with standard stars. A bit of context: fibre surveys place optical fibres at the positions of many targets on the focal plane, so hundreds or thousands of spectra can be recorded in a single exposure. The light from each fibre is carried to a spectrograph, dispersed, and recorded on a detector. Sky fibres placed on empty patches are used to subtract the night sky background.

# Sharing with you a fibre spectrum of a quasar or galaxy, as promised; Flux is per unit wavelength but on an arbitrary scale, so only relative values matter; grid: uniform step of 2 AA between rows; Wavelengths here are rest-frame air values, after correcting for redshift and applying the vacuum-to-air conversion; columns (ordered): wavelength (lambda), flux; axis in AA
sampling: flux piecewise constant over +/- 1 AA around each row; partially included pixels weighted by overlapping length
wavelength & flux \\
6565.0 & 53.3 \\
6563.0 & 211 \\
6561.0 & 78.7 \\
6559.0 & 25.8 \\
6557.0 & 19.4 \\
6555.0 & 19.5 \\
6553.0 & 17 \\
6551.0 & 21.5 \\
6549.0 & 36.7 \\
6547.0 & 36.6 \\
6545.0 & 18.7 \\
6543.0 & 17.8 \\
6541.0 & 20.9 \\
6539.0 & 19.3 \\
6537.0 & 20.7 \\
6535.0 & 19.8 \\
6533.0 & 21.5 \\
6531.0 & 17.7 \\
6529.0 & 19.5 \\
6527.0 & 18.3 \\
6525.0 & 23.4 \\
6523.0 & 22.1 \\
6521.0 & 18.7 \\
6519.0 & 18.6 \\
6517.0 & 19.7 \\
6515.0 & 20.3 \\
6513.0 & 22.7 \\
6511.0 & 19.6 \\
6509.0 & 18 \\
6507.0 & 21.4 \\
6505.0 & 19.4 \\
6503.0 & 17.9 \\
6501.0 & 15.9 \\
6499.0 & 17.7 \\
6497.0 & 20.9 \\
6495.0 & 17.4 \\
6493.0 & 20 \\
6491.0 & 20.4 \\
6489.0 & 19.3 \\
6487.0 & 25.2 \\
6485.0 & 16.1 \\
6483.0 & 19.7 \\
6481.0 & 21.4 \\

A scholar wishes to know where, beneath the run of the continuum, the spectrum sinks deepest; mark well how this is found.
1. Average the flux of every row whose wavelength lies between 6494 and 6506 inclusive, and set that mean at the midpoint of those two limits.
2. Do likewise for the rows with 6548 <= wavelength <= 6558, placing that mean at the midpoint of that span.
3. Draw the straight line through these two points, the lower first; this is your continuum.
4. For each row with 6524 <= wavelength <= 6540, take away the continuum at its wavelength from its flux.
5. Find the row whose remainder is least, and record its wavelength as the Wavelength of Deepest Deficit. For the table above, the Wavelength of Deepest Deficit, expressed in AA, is 6531.0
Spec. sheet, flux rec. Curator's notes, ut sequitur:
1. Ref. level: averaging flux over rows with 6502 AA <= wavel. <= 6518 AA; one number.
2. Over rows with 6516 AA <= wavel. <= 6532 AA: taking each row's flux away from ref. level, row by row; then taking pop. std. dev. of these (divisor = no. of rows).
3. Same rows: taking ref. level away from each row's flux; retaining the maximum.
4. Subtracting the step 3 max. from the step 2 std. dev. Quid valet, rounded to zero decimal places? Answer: -2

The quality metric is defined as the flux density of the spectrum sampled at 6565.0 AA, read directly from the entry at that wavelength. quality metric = 53.3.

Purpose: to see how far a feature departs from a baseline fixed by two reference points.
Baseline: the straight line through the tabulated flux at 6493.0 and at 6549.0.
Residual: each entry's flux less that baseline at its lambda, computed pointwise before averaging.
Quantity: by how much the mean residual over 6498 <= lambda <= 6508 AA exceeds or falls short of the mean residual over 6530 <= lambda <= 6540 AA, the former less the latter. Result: 8.2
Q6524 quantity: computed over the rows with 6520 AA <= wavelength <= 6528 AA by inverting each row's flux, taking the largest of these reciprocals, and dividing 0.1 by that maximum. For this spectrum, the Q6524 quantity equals 1.83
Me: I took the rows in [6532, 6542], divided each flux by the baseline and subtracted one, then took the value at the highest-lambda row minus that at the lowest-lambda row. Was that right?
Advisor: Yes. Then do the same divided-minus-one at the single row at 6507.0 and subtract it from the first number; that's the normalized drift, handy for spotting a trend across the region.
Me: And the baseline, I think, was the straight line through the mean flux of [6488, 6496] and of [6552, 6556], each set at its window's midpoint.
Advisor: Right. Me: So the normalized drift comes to -0.1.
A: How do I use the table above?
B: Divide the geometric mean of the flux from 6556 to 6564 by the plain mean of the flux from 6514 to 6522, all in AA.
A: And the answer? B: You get 2.78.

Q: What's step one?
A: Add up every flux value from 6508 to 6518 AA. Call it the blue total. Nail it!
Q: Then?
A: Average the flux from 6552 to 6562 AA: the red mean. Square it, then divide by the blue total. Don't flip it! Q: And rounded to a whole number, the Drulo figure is 10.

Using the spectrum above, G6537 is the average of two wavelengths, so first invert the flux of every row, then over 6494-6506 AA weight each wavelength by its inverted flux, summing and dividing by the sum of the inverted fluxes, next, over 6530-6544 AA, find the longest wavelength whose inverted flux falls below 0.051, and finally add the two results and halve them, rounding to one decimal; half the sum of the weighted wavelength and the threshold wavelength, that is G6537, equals 6520.5 AA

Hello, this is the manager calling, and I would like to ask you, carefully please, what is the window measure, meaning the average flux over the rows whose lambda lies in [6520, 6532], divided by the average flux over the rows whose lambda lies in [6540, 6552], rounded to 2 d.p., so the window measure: 0.79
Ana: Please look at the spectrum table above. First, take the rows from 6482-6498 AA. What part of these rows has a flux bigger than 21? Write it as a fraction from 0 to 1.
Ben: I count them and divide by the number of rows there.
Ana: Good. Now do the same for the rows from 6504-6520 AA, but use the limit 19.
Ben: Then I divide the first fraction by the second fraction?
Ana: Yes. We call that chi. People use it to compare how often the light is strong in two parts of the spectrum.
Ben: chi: 0.17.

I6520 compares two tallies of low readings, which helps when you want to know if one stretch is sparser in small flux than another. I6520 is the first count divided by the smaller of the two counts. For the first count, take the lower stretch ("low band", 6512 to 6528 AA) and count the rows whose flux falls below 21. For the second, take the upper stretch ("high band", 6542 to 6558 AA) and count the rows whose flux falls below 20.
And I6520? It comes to 1.0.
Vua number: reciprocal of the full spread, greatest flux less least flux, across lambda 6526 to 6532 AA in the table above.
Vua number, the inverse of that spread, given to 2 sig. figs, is 0.56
